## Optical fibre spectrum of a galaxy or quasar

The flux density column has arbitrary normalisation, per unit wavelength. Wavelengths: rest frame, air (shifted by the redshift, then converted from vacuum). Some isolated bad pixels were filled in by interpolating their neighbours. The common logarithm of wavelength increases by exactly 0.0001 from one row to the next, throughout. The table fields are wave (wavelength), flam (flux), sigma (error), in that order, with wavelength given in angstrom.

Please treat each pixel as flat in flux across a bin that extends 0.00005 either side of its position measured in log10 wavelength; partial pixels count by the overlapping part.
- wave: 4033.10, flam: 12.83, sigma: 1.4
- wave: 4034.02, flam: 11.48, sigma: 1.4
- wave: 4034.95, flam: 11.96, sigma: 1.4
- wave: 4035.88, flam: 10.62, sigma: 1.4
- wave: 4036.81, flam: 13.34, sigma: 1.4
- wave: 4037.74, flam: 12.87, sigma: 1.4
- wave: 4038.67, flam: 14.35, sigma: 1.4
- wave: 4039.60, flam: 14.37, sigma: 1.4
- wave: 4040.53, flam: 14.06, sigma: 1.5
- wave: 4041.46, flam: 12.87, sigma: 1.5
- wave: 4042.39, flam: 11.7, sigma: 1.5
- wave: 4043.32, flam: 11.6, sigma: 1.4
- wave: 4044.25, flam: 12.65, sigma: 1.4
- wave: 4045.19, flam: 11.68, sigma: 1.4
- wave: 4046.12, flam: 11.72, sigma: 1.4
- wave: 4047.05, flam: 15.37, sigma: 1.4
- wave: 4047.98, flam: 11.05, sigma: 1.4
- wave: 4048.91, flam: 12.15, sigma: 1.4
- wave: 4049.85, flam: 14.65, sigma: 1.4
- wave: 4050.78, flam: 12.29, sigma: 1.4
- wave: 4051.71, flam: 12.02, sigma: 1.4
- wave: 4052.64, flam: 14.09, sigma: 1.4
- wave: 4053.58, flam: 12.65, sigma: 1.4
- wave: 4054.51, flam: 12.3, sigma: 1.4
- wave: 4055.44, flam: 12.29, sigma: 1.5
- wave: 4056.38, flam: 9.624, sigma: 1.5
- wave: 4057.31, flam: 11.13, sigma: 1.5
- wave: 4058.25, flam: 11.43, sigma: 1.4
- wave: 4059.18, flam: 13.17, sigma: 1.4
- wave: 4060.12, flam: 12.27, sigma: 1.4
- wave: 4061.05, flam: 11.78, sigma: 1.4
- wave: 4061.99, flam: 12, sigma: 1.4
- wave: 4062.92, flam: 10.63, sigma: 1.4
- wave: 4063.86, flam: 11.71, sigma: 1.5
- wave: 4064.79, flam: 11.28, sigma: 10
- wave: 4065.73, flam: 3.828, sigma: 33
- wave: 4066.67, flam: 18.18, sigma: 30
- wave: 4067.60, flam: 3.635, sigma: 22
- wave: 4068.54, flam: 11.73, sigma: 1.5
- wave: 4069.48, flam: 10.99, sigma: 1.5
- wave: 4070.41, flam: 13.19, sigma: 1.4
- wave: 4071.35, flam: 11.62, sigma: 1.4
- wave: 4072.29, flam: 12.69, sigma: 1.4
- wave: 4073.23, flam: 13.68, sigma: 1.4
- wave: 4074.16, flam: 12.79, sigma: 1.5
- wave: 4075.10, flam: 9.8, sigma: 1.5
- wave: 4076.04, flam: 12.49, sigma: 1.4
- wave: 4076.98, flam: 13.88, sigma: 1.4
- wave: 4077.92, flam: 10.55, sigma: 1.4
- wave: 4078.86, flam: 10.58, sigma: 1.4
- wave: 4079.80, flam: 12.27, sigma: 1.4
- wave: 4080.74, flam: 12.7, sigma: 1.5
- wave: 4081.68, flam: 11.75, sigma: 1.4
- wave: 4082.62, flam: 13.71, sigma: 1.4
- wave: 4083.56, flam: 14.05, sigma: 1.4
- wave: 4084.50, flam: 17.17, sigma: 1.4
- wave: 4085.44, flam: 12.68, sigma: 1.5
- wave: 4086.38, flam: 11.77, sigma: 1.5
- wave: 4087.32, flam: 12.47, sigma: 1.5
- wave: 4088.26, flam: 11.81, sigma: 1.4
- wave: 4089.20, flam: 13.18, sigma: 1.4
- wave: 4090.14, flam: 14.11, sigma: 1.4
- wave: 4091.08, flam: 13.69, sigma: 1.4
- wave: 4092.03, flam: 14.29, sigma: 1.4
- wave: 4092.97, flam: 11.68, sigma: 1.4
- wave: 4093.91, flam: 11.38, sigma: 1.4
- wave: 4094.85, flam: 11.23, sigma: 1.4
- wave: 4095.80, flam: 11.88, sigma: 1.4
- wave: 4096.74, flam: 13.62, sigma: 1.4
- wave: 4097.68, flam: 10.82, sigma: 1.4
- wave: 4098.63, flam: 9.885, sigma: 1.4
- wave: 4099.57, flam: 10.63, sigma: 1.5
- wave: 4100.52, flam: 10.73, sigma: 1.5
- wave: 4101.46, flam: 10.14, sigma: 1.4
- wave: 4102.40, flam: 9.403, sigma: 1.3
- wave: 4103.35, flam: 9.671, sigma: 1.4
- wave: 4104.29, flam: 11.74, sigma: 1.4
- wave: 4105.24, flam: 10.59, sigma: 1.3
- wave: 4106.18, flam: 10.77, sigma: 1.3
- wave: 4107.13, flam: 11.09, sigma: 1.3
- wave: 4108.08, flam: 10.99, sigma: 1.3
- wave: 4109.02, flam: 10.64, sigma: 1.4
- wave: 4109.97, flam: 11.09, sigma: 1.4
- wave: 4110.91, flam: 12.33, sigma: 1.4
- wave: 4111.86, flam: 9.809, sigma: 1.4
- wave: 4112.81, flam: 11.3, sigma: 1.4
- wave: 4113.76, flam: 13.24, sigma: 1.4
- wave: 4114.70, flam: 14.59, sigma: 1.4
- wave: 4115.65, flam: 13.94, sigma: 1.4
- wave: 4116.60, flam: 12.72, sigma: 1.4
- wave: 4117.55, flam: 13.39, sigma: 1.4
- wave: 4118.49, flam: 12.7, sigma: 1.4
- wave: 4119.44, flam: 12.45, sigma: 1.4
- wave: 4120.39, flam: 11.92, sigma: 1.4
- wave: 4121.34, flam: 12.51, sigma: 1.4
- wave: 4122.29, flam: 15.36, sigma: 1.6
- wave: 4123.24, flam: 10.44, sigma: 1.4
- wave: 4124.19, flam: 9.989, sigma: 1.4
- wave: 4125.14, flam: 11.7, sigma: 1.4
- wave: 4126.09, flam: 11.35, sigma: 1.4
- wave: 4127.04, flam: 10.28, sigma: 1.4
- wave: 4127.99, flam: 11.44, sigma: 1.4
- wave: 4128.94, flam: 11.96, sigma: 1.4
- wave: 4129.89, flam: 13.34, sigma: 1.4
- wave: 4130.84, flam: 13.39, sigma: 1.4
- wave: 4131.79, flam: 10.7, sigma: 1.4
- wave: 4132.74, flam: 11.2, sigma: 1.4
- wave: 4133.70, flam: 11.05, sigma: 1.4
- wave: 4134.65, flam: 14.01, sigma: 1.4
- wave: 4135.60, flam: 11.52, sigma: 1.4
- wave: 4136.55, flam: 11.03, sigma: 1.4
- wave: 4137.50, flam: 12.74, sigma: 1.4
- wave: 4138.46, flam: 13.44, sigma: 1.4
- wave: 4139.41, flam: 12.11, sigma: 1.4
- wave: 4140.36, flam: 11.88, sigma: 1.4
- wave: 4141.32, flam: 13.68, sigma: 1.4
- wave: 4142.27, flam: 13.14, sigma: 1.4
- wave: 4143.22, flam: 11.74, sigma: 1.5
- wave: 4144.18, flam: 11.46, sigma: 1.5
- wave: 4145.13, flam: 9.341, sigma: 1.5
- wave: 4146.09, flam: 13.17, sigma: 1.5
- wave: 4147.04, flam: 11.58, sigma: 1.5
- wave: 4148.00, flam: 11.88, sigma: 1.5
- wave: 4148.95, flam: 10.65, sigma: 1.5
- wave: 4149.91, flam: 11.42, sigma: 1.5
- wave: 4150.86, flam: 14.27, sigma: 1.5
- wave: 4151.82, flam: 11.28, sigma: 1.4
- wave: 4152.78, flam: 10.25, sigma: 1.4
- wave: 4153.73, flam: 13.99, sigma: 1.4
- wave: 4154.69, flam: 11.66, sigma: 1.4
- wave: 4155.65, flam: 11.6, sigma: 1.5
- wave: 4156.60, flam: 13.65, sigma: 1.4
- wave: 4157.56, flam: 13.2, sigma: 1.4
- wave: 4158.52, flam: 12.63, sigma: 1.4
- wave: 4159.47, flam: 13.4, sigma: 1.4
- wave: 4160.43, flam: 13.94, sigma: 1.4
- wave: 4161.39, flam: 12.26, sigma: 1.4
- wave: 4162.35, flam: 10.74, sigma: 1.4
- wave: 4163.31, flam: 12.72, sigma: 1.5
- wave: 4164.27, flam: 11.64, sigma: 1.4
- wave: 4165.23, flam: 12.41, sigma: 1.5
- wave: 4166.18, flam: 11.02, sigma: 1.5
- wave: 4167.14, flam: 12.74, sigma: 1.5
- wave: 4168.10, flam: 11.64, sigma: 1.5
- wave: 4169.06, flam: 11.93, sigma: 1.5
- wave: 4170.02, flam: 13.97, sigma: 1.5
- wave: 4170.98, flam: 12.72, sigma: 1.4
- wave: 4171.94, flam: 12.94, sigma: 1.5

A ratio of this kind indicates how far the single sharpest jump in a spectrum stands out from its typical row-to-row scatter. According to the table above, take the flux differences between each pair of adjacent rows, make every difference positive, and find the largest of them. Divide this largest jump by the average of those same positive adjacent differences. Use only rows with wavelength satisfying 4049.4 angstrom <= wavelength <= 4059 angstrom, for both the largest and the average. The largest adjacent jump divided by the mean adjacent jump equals 2.2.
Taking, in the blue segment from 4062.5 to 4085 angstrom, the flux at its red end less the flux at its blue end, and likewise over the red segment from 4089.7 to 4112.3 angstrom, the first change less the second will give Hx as 10.8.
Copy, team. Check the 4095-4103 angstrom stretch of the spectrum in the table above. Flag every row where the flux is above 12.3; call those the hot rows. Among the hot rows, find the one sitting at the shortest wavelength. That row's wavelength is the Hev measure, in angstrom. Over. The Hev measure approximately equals 4096.74 angstrom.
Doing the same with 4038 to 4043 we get 4038.67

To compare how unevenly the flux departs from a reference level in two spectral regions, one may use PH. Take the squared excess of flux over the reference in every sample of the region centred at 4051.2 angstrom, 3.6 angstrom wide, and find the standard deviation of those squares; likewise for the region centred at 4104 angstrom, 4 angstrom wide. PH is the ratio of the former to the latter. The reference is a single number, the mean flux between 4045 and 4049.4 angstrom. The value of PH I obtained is 0.6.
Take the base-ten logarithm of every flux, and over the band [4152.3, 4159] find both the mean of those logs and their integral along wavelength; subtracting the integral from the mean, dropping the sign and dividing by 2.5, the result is 2.49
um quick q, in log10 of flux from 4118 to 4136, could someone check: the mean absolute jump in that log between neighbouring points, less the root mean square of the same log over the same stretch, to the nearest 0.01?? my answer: -1.03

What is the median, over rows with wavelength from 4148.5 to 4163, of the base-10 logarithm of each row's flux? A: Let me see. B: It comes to 1.09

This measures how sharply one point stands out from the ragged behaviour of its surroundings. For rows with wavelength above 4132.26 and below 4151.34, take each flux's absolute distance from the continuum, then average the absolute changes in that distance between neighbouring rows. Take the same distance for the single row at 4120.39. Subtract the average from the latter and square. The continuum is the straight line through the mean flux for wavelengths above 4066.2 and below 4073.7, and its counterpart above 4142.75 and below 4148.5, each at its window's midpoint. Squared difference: 0.7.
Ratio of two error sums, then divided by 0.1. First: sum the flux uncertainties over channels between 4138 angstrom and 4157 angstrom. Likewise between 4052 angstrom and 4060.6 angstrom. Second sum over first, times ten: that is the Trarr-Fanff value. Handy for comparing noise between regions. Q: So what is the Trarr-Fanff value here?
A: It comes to 4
